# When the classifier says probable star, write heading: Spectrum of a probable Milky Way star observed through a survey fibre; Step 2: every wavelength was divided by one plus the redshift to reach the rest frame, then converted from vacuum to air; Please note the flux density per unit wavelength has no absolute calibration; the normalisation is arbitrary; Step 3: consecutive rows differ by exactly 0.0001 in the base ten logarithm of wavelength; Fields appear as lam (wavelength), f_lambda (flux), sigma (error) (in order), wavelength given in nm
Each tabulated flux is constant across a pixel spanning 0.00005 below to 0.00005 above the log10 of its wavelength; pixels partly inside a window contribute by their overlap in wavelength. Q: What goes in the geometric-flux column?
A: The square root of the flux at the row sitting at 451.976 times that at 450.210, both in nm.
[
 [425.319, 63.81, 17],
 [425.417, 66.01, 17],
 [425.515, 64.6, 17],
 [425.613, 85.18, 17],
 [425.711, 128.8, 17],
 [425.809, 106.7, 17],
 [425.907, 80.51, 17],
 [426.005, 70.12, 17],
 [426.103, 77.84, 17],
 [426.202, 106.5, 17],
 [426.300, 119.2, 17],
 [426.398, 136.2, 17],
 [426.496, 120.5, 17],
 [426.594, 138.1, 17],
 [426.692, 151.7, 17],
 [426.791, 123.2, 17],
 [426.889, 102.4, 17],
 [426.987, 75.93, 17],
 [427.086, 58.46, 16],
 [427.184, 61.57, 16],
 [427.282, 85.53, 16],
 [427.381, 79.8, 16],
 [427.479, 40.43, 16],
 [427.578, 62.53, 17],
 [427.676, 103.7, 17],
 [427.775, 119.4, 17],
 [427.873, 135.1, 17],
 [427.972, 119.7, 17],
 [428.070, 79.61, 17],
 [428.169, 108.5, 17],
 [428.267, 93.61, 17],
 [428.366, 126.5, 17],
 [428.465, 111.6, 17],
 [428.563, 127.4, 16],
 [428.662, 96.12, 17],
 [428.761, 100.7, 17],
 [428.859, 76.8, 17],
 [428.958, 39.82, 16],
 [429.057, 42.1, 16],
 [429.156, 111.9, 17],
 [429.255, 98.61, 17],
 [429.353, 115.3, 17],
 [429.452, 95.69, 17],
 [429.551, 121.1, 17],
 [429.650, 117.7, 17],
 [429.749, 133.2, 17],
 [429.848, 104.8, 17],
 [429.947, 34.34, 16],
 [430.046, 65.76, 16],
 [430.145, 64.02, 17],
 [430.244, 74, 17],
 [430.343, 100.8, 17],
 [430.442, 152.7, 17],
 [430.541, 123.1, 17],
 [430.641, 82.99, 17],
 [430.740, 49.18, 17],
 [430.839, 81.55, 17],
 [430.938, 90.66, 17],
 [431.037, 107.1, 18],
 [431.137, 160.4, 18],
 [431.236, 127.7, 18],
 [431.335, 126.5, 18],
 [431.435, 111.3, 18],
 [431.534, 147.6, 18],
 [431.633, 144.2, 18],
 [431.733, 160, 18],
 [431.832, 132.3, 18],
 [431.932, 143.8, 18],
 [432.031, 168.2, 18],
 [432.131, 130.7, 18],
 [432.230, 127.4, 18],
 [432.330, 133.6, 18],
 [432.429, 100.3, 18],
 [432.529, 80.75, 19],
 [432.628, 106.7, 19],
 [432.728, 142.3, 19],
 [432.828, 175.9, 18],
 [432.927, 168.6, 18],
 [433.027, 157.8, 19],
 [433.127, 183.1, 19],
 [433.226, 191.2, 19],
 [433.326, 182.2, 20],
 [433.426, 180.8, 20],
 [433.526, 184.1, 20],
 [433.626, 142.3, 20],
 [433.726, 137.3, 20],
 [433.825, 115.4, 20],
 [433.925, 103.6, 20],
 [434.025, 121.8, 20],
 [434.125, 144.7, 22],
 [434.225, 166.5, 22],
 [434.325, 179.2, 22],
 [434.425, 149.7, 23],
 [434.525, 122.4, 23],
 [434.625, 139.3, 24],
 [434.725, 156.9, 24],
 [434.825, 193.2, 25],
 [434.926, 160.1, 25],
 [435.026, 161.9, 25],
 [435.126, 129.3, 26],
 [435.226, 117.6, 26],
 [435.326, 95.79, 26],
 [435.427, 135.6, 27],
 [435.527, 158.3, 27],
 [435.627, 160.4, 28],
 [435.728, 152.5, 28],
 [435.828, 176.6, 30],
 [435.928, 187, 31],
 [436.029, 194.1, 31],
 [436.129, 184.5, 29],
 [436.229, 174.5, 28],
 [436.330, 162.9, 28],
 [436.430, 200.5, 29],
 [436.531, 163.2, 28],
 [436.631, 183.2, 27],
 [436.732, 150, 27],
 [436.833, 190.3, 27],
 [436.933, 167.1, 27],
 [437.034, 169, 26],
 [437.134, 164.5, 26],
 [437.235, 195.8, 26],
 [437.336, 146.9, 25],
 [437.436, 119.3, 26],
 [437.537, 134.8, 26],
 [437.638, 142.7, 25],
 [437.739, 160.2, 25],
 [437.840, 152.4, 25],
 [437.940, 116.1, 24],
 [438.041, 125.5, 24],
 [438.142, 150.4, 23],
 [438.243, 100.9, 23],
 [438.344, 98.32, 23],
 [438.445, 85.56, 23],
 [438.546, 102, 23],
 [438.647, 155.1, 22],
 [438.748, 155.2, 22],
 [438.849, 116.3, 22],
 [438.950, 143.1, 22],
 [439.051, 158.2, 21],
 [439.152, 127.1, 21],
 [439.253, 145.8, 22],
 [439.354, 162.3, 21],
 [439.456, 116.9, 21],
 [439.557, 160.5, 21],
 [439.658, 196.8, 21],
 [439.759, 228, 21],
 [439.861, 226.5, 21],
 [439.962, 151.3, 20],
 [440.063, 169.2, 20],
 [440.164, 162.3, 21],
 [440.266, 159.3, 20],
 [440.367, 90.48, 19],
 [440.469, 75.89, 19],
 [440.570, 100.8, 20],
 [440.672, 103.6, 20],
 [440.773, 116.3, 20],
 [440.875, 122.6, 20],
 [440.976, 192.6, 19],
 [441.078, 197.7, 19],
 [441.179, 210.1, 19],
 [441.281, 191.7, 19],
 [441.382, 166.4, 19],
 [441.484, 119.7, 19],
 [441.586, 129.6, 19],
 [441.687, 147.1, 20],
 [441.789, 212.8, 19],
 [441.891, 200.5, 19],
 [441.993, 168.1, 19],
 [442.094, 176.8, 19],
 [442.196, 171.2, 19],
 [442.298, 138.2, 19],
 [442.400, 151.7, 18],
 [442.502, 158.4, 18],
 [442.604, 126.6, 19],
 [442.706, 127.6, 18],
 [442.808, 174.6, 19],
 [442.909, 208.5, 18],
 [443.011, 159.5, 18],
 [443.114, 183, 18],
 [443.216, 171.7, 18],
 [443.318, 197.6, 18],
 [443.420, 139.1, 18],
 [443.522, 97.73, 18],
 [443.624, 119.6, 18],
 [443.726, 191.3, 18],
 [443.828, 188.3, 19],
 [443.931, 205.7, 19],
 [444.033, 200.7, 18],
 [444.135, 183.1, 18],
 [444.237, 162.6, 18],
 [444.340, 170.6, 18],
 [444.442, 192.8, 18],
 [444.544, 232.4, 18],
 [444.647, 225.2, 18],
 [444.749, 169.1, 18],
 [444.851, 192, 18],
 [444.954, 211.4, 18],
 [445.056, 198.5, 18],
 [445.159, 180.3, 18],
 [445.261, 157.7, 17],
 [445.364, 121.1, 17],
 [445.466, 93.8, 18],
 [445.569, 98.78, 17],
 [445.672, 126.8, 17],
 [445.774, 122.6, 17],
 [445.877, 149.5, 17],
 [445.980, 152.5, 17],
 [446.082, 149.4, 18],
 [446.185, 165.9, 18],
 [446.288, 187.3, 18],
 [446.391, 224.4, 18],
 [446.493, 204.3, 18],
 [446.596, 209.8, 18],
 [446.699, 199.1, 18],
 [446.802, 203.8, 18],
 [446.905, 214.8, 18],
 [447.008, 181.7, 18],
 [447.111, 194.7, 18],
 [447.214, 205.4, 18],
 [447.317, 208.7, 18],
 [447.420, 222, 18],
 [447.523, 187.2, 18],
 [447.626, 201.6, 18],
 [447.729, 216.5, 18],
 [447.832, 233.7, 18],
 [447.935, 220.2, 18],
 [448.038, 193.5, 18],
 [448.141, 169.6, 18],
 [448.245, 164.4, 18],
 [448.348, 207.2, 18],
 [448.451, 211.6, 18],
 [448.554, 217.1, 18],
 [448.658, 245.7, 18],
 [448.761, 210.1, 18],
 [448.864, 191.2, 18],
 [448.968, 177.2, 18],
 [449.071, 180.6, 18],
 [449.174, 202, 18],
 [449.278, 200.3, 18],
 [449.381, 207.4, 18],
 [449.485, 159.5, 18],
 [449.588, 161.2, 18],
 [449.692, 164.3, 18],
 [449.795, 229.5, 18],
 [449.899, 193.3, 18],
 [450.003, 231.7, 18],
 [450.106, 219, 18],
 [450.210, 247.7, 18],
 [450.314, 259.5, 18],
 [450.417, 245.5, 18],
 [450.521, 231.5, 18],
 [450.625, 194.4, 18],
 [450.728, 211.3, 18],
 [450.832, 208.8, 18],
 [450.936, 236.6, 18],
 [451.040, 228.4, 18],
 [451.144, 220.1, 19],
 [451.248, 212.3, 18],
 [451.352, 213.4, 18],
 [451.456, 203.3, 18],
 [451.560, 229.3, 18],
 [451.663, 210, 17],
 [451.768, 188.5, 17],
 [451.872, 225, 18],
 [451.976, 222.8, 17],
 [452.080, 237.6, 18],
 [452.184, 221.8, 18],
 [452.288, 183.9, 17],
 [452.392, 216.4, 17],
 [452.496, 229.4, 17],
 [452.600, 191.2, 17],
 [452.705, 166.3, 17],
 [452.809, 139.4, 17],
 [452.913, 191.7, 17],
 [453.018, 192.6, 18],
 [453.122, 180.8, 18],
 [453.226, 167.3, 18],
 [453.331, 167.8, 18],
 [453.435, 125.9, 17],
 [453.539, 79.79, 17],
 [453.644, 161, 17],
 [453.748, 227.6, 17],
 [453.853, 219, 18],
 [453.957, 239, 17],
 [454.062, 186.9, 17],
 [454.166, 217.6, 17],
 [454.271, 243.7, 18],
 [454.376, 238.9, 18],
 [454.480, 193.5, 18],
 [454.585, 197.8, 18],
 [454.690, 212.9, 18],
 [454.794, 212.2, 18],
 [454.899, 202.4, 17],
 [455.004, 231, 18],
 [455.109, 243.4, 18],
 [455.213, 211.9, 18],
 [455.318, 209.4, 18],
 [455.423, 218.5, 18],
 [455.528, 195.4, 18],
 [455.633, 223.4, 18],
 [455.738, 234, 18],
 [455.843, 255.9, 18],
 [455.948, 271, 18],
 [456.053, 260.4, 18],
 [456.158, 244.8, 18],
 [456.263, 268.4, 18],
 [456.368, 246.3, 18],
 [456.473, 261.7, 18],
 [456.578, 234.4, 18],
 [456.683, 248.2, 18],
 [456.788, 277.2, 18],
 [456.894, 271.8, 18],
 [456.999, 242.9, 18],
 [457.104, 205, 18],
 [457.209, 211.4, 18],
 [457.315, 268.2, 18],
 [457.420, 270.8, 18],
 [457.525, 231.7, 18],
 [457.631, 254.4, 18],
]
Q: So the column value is 235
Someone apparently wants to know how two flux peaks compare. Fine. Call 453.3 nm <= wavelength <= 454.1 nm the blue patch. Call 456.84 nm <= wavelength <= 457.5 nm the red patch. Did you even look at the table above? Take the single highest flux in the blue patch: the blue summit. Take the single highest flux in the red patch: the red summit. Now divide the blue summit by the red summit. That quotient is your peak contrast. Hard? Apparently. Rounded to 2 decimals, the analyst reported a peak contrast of 0.88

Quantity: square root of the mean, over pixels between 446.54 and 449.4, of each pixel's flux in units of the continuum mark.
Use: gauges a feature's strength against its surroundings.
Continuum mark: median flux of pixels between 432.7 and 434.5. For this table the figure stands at 1.12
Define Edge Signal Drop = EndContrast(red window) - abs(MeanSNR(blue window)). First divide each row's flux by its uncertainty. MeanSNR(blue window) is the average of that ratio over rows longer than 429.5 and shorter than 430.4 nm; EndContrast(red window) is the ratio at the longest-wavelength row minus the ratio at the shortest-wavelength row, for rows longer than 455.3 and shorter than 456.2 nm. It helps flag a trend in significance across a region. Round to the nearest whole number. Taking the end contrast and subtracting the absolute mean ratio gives -3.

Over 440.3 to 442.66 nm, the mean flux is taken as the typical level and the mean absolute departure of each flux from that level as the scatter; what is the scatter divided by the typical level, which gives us 0.22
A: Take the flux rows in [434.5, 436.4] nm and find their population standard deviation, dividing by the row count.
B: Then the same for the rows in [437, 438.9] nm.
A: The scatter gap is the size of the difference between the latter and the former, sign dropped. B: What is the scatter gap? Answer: 1.8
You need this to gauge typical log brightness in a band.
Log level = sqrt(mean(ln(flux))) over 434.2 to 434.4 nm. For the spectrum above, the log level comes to 2.27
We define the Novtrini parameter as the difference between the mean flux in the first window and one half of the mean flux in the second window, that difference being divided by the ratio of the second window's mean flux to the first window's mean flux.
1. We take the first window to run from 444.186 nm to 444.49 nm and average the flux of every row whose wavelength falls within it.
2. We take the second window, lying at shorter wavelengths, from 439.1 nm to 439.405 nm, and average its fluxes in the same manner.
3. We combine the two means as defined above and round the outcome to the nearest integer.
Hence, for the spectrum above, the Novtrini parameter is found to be 124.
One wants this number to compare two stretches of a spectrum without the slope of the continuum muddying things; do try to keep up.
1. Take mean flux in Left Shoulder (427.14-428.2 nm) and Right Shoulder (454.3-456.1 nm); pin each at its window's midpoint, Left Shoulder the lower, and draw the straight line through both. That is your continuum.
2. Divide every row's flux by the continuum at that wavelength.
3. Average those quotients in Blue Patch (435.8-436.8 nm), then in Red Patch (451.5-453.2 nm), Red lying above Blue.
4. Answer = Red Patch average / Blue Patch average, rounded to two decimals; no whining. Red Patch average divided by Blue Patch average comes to 0.71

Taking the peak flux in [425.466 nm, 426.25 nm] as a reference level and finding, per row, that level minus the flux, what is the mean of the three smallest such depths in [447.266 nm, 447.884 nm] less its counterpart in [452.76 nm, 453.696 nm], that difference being -36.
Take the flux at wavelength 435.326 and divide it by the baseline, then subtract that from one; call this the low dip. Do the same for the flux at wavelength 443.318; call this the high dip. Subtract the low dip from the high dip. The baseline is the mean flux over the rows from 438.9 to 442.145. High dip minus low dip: -0.6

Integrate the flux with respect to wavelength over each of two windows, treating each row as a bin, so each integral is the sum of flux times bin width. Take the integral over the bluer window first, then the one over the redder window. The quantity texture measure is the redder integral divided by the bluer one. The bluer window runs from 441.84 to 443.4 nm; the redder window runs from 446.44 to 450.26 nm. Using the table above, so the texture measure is 3.0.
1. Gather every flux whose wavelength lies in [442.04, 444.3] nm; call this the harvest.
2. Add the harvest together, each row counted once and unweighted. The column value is 3634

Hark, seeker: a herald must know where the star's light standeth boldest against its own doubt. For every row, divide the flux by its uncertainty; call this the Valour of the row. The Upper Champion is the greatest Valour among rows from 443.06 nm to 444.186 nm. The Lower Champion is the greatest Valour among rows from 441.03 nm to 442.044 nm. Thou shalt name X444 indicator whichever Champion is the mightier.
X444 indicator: 11.2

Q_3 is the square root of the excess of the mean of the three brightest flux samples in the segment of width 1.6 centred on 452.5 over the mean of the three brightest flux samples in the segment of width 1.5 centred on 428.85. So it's 10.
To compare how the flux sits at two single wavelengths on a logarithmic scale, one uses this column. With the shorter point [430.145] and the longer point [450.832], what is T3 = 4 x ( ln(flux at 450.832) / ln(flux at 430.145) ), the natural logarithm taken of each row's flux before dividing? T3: 5.14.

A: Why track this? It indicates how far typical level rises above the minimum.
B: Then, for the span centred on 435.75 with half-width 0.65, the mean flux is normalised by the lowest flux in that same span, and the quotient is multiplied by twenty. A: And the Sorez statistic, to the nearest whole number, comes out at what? 33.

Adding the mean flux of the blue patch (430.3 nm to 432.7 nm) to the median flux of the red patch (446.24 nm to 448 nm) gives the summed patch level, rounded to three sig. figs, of 326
